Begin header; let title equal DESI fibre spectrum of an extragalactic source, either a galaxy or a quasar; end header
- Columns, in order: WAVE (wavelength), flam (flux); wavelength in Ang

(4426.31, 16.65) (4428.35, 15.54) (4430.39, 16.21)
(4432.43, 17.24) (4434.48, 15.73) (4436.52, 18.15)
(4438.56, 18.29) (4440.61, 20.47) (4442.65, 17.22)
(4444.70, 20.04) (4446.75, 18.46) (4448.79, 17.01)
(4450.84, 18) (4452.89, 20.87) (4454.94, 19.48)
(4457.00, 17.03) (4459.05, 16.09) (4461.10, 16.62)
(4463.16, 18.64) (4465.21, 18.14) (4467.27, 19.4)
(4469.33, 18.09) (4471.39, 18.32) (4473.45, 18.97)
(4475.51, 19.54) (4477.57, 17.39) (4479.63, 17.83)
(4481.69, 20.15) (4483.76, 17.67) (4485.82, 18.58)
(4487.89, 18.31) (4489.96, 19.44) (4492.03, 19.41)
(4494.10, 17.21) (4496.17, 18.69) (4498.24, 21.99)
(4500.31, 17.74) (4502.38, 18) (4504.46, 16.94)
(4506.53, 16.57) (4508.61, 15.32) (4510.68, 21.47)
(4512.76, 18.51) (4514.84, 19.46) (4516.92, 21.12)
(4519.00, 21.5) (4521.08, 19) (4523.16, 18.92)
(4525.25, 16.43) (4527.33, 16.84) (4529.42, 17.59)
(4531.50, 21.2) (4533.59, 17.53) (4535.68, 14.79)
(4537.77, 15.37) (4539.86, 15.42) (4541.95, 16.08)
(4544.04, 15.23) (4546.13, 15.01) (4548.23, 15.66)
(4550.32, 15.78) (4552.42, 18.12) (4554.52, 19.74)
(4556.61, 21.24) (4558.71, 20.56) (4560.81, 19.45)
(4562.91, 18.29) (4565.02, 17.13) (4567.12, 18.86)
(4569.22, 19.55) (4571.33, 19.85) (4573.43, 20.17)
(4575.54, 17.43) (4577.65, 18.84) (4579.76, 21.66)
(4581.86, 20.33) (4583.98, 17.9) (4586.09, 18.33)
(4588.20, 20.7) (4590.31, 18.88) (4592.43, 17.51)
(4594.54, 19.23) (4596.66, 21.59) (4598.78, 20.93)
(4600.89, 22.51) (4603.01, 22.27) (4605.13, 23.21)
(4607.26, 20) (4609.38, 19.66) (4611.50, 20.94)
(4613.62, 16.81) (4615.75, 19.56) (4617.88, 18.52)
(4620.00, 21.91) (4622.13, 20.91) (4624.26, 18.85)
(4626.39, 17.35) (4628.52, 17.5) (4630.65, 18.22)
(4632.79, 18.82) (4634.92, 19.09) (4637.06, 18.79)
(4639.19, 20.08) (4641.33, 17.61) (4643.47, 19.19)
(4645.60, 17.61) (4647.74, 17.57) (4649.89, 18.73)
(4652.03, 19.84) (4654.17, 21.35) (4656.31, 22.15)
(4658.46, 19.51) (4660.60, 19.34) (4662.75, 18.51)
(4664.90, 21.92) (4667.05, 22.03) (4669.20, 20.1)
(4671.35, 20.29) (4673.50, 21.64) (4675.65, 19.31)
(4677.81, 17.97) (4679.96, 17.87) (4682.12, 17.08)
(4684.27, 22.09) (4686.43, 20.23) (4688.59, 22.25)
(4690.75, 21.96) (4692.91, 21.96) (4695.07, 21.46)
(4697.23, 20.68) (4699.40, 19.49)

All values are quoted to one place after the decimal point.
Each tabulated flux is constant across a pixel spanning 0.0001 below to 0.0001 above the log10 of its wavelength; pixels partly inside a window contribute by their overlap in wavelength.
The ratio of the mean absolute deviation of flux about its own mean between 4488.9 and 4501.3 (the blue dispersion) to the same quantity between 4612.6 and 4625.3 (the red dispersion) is 0.9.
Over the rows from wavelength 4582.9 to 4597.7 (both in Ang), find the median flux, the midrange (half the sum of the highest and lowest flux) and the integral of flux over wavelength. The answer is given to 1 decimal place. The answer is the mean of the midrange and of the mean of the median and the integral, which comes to 85.4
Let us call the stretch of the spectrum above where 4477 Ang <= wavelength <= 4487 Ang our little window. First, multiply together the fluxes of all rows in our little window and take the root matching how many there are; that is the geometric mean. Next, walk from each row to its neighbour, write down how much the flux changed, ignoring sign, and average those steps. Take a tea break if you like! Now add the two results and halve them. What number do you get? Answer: 9.9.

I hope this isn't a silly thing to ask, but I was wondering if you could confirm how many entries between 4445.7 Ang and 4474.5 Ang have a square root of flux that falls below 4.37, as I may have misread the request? 11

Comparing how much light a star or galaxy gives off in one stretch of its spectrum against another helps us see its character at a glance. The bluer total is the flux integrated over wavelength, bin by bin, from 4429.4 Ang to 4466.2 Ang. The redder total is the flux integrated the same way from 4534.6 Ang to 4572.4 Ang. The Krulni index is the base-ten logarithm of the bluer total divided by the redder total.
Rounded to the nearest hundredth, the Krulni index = 0.00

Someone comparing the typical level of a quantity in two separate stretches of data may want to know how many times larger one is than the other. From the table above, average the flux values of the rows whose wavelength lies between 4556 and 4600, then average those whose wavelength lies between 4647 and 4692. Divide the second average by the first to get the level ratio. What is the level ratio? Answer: 1.03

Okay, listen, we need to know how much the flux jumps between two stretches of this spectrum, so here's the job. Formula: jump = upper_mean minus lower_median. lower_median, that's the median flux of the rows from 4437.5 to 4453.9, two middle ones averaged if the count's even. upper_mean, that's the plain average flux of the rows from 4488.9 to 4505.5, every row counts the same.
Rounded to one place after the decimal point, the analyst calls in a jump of 0.3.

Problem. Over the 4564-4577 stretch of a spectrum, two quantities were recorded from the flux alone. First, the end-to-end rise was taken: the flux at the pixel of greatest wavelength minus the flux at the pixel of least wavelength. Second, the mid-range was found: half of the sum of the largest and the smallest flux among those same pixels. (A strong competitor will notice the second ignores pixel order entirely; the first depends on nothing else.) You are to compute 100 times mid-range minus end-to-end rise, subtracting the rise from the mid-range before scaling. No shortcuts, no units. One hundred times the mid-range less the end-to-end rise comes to 1835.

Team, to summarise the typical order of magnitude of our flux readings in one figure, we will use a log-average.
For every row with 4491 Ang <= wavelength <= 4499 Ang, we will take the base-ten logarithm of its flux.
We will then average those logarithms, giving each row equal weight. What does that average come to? 1.28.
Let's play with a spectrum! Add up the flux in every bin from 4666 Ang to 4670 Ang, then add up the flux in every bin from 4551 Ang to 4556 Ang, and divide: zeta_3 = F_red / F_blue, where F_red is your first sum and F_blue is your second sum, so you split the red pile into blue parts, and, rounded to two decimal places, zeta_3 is 1.11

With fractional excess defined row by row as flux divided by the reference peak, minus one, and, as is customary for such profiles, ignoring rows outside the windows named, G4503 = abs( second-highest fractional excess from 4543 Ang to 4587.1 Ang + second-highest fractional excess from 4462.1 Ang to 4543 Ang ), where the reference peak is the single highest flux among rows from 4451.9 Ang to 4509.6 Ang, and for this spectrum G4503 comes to 0.06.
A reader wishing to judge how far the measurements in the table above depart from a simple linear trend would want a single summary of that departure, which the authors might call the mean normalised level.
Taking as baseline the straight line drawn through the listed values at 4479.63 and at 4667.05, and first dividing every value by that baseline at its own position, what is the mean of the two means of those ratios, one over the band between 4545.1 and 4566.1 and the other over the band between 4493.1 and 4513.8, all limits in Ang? 0.96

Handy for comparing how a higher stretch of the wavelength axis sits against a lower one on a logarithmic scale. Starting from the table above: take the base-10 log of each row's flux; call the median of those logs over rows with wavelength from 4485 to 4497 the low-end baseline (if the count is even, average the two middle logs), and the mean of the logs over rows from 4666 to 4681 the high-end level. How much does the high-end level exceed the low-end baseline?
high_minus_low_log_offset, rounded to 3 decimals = 0.027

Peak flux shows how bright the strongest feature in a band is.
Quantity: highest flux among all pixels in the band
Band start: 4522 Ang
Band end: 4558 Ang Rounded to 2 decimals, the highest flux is 21.24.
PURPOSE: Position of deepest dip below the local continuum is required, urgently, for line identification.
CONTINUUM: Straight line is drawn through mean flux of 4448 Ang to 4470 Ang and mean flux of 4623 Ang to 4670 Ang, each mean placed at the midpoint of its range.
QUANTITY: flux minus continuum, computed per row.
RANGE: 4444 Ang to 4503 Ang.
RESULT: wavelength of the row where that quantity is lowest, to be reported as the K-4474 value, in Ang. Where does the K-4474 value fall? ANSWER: 4459.05 Ang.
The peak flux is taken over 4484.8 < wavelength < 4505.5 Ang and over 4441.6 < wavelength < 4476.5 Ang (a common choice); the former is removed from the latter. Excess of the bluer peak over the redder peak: -1.1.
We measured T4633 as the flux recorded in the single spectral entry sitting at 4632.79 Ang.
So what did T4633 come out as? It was 18.82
